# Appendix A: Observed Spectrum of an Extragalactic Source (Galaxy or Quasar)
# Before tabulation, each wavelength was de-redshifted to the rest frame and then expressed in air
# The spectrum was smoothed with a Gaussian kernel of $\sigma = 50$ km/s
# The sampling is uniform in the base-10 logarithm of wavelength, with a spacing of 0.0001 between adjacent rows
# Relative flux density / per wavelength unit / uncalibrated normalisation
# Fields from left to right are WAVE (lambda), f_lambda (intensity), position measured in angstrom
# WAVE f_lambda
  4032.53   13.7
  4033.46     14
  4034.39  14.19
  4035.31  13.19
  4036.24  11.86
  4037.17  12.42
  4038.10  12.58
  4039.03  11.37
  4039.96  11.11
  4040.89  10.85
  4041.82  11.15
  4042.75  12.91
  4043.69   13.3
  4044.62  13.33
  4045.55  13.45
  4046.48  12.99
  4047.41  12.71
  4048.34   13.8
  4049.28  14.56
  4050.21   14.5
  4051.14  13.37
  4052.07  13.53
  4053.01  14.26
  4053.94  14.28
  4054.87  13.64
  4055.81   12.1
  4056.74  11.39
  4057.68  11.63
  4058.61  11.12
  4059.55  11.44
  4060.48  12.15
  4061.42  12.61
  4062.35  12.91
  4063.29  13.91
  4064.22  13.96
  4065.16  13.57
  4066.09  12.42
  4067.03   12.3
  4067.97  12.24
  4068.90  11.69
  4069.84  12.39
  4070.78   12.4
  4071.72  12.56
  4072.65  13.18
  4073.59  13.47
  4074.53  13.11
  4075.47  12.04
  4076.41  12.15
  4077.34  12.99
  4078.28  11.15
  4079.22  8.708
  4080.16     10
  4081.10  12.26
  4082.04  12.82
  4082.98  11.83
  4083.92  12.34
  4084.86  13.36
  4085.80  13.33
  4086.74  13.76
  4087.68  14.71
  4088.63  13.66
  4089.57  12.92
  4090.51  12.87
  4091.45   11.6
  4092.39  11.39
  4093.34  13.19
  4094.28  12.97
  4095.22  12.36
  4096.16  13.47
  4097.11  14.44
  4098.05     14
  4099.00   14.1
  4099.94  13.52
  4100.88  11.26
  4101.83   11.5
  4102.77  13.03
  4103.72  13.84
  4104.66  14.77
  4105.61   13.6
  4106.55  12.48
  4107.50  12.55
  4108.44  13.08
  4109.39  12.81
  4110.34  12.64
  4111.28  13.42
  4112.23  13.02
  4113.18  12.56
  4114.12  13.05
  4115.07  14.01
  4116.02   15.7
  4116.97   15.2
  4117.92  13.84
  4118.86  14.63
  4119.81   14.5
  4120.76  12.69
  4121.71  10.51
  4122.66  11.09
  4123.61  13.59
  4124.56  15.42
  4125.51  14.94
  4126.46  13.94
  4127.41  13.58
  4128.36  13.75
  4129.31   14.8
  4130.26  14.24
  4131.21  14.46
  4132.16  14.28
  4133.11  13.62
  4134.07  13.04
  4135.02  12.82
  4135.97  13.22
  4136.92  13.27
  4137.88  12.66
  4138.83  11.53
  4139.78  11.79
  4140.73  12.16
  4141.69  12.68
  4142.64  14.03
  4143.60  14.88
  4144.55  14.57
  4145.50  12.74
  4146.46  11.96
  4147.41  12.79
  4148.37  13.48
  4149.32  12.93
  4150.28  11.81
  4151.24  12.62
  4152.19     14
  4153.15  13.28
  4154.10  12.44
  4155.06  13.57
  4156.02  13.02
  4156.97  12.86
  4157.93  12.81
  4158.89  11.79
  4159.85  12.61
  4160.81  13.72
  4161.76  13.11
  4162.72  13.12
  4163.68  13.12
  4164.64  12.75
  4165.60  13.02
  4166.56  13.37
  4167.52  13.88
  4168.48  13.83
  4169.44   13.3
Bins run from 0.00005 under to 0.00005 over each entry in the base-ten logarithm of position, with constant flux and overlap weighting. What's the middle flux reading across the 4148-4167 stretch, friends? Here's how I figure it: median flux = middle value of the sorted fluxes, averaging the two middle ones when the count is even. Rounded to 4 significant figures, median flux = 13.02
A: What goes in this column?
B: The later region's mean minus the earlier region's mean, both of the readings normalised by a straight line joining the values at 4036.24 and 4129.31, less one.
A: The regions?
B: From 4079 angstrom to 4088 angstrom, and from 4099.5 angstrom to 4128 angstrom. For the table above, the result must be 0.01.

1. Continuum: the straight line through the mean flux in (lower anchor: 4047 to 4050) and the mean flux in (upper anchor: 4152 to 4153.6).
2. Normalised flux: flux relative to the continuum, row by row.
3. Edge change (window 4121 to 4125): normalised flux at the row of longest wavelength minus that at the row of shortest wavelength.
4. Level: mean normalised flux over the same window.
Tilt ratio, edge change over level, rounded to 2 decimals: 0.39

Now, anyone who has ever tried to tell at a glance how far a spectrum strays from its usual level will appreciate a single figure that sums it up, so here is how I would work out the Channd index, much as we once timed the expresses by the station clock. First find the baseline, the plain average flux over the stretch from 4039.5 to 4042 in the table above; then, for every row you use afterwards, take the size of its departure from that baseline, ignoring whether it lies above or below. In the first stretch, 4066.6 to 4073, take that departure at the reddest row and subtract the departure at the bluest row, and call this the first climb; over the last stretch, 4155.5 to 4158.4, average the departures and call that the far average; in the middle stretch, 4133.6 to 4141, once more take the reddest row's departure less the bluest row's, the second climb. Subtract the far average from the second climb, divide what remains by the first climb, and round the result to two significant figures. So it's -3.1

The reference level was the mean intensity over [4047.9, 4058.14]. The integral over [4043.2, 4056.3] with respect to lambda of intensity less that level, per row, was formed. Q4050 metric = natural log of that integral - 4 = -3.1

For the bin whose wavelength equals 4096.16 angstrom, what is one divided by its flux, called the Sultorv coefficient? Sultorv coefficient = 0.0742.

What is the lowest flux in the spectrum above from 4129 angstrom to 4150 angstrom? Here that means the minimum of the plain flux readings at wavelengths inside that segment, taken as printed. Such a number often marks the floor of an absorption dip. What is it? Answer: 11.53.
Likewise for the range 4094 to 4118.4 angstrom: 11.26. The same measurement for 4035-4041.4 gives 10.85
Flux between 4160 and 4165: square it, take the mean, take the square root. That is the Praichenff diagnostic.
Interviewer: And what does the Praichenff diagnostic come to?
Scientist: 13.2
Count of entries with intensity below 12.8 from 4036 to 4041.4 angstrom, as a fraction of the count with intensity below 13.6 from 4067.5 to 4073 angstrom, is 1.0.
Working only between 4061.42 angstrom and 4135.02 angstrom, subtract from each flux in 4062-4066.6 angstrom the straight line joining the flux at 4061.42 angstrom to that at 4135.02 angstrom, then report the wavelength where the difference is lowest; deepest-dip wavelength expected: 4066.09 angstrom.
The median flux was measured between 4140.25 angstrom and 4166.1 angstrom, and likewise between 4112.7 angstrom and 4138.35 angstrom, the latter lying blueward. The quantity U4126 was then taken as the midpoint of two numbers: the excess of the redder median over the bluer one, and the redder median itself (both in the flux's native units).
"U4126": 6.1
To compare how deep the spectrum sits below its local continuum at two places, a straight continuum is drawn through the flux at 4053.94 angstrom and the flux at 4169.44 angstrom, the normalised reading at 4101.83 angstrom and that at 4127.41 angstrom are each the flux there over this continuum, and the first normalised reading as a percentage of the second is 83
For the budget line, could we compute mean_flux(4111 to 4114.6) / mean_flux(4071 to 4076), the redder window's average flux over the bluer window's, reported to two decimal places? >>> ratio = 1.01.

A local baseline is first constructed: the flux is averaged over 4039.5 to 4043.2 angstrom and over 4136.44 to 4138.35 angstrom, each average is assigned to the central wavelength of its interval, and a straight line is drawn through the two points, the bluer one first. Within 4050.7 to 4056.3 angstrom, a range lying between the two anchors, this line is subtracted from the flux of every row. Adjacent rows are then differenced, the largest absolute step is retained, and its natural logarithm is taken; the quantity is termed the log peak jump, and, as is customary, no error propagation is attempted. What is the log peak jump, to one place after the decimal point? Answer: 0.4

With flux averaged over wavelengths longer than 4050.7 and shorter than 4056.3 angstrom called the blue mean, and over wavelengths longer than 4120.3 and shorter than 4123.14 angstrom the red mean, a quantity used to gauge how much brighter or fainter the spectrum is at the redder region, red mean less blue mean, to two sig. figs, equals -2.1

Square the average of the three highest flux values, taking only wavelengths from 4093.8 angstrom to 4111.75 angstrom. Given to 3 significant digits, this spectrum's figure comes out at 208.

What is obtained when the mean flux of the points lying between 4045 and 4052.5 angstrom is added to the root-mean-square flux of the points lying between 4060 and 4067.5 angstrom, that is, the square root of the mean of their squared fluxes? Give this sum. 26.6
